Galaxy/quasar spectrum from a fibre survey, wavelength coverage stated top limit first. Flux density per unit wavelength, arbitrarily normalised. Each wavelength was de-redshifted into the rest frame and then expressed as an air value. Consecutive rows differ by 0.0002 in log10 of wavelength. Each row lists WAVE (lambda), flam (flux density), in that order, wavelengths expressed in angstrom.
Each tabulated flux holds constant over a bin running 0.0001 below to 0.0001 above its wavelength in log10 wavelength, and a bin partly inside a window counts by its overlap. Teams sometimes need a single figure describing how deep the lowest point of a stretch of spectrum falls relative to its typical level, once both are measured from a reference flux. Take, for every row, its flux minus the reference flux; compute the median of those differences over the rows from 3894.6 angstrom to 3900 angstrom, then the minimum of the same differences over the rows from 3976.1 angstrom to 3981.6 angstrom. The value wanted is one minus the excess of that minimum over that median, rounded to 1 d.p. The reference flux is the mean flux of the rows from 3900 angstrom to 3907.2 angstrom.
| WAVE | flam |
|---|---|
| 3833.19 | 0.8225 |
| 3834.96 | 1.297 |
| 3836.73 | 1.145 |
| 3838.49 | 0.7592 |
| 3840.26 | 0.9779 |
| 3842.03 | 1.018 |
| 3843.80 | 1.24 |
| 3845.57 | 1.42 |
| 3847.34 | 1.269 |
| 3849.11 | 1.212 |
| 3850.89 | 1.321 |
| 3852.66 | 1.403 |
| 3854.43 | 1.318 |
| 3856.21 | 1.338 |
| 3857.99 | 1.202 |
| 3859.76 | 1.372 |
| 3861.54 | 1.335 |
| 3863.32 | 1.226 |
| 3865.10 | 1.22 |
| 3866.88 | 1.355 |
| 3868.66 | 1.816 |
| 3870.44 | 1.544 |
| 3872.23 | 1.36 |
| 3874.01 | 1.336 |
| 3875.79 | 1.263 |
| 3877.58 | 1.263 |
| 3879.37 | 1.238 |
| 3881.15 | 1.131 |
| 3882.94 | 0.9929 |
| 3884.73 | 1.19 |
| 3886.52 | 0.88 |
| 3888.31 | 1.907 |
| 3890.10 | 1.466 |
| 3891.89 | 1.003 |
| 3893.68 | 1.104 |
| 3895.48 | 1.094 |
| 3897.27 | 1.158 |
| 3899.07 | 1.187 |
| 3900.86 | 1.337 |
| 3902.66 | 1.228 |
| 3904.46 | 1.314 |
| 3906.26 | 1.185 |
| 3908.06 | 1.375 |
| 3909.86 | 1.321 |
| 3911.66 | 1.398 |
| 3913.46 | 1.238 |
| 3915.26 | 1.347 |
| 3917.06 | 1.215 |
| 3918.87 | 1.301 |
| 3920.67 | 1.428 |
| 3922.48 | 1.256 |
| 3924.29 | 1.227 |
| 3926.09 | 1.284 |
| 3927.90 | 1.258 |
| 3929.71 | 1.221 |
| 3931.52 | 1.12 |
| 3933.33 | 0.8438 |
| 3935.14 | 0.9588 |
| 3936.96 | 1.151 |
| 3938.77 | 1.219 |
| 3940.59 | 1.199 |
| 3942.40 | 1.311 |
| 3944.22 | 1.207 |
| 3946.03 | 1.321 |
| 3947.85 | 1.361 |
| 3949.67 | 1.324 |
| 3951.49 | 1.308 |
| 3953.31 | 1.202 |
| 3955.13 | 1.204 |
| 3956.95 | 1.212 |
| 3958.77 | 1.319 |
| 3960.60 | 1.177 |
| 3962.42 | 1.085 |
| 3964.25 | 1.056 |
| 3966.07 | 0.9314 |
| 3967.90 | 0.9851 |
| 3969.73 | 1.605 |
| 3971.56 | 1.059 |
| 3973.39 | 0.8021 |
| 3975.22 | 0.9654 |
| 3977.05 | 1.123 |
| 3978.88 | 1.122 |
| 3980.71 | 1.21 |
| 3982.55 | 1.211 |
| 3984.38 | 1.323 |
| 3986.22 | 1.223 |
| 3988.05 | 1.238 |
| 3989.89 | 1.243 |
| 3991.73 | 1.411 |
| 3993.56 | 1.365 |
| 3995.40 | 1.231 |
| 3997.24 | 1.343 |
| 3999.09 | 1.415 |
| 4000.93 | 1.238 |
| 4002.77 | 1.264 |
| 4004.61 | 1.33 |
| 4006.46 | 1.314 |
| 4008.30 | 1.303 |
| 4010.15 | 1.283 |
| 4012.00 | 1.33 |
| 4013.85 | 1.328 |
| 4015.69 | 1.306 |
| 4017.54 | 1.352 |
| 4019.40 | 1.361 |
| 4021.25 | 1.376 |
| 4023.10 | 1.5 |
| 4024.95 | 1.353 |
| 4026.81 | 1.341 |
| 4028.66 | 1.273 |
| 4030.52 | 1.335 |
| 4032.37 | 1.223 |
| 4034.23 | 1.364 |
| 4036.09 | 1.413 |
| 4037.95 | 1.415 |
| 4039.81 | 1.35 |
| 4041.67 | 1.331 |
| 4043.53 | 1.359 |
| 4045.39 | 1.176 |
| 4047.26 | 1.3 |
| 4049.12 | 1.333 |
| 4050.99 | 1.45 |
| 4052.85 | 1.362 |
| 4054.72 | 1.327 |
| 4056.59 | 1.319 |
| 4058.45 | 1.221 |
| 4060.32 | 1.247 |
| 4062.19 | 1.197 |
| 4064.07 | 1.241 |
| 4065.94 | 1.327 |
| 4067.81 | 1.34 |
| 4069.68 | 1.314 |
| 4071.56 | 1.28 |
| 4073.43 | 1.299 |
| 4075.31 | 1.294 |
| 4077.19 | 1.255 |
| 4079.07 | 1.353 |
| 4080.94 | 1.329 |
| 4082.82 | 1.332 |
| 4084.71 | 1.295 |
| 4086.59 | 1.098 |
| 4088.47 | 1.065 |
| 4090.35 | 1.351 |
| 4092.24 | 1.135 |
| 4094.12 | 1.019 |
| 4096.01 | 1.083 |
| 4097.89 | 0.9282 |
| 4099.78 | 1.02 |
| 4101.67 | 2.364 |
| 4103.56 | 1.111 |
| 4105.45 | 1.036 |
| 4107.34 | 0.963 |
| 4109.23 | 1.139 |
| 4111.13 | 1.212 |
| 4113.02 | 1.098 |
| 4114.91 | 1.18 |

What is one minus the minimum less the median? 1.0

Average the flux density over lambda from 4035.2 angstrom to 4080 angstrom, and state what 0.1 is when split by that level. 0.0762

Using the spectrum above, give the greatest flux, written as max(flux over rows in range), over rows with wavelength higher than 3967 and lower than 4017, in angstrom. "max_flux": 1.605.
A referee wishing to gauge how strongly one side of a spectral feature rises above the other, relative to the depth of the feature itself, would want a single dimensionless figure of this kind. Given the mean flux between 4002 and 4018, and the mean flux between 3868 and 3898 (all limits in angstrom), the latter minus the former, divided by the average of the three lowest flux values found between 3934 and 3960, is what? -0.03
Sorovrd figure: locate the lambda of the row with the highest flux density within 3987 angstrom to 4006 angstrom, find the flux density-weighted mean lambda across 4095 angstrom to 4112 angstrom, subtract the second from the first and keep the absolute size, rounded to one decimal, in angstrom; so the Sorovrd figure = 104.4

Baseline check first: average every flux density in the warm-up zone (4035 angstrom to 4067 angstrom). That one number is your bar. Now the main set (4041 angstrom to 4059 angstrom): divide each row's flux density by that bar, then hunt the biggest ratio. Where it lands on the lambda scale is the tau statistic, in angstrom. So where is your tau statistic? 4050.99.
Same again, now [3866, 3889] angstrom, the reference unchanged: 3888.31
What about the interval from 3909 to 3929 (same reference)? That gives 3920.67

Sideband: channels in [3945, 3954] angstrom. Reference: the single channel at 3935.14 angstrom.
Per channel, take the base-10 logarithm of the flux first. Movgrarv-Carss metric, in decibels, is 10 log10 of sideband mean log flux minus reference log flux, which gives -8.8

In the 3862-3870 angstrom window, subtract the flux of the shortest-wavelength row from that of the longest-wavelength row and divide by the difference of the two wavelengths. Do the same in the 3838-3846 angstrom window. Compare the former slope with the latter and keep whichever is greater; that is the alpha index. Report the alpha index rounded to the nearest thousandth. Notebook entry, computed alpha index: 0.110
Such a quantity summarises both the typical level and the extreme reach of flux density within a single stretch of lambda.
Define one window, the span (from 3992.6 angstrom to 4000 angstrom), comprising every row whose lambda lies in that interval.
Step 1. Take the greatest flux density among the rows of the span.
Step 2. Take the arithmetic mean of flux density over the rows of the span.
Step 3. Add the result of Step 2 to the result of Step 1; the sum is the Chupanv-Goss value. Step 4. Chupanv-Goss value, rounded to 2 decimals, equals 2.75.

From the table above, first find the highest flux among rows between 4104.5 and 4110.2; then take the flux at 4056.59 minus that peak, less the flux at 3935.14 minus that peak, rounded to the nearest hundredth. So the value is 0.36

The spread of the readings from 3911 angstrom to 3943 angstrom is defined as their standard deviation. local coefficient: 0.14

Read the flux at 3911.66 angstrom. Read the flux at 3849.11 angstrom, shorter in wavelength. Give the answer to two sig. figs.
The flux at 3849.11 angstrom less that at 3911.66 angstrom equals -0.19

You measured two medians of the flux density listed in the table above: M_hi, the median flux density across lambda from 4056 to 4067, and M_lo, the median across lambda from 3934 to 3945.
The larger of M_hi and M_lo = 1.24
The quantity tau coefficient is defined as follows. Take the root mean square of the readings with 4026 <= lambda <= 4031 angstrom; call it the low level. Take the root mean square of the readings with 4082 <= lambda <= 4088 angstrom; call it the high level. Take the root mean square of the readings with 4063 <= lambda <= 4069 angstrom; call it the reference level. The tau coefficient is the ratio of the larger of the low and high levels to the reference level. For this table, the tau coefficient 1.01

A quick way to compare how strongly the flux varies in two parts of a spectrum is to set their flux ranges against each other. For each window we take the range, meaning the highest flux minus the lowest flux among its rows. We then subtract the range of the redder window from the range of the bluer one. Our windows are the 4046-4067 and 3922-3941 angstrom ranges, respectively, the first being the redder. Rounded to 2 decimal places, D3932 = 0.19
